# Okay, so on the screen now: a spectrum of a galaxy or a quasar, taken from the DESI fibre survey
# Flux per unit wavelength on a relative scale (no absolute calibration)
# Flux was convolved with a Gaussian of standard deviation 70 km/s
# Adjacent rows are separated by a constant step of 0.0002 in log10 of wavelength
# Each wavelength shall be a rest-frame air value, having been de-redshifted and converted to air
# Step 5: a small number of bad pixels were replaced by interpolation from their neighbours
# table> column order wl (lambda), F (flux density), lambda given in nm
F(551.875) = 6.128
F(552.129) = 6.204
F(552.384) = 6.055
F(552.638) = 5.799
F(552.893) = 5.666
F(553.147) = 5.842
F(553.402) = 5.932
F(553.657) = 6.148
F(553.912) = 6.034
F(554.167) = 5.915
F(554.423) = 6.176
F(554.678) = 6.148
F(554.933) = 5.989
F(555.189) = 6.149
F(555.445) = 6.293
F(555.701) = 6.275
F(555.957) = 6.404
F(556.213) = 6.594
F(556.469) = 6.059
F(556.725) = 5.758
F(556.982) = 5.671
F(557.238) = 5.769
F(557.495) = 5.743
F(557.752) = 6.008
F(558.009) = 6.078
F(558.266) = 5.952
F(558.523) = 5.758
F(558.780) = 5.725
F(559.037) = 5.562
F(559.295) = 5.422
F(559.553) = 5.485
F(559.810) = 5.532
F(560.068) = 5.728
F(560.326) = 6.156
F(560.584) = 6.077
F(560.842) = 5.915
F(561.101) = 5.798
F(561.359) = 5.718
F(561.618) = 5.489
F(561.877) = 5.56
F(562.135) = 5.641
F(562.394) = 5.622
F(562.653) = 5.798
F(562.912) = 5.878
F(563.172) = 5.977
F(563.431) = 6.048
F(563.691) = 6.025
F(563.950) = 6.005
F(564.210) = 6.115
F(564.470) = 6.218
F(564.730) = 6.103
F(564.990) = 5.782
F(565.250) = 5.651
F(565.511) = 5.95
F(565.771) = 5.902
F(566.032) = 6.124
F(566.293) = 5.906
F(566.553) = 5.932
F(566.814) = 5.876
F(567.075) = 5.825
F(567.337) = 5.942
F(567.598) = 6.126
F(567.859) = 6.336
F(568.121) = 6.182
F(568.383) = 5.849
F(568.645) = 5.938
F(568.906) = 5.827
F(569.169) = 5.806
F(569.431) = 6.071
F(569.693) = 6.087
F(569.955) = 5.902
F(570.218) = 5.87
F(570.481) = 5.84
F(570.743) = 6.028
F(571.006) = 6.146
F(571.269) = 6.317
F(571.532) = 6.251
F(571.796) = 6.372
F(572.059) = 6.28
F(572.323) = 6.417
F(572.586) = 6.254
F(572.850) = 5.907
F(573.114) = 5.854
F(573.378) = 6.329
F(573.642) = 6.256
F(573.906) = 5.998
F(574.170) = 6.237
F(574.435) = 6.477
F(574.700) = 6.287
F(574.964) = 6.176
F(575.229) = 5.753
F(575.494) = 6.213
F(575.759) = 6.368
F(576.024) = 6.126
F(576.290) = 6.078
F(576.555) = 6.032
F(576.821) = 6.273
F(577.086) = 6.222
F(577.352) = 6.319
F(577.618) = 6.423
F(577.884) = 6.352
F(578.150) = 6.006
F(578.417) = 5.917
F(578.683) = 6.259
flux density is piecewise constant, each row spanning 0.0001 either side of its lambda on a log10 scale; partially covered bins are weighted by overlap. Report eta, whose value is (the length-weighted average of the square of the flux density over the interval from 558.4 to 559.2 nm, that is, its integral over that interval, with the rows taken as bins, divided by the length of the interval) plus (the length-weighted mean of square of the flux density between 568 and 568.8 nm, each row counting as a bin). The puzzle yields 68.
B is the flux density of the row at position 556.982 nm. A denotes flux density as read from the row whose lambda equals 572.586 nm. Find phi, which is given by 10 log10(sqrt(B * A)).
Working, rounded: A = 6.254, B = 5.671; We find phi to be 7.75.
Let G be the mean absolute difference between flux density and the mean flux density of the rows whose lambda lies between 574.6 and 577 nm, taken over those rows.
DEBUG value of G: 0.13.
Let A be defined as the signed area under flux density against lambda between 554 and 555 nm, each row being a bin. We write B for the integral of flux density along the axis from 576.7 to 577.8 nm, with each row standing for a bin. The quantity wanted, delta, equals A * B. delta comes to 42.1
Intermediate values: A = 6.1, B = 6.95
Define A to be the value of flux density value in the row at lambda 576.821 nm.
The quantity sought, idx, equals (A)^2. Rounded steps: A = 6.273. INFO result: 39.4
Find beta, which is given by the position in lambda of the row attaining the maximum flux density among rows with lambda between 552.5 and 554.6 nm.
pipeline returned 554.423 nm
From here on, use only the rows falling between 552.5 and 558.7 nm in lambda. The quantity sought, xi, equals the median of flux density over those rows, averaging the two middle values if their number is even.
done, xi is 6.00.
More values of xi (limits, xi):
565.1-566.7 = 5.92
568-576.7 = 6.13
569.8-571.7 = 6.03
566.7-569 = 5.94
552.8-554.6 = 5.93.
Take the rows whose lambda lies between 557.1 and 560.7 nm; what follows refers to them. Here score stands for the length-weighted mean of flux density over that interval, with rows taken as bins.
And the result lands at 5.8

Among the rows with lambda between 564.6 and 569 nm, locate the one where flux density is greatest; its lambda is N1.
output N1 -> 567.859 nm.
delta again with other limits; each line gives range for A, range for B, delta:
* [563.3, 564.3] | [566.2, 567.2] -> 35.6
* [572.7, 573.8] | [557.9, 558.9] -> 39.4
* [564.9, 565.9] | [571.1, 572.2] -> 40.3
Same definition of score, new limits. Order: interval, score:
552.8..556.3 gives 6.1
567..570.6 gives 6.0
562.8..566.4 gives 6.0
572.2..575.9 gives 6.2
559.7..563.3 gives 5.8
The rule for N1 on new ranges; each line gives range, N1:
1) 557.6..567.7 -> 564.470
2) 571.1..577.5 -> 574.435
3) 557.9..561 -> 560.326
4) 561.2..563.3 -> 563.172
